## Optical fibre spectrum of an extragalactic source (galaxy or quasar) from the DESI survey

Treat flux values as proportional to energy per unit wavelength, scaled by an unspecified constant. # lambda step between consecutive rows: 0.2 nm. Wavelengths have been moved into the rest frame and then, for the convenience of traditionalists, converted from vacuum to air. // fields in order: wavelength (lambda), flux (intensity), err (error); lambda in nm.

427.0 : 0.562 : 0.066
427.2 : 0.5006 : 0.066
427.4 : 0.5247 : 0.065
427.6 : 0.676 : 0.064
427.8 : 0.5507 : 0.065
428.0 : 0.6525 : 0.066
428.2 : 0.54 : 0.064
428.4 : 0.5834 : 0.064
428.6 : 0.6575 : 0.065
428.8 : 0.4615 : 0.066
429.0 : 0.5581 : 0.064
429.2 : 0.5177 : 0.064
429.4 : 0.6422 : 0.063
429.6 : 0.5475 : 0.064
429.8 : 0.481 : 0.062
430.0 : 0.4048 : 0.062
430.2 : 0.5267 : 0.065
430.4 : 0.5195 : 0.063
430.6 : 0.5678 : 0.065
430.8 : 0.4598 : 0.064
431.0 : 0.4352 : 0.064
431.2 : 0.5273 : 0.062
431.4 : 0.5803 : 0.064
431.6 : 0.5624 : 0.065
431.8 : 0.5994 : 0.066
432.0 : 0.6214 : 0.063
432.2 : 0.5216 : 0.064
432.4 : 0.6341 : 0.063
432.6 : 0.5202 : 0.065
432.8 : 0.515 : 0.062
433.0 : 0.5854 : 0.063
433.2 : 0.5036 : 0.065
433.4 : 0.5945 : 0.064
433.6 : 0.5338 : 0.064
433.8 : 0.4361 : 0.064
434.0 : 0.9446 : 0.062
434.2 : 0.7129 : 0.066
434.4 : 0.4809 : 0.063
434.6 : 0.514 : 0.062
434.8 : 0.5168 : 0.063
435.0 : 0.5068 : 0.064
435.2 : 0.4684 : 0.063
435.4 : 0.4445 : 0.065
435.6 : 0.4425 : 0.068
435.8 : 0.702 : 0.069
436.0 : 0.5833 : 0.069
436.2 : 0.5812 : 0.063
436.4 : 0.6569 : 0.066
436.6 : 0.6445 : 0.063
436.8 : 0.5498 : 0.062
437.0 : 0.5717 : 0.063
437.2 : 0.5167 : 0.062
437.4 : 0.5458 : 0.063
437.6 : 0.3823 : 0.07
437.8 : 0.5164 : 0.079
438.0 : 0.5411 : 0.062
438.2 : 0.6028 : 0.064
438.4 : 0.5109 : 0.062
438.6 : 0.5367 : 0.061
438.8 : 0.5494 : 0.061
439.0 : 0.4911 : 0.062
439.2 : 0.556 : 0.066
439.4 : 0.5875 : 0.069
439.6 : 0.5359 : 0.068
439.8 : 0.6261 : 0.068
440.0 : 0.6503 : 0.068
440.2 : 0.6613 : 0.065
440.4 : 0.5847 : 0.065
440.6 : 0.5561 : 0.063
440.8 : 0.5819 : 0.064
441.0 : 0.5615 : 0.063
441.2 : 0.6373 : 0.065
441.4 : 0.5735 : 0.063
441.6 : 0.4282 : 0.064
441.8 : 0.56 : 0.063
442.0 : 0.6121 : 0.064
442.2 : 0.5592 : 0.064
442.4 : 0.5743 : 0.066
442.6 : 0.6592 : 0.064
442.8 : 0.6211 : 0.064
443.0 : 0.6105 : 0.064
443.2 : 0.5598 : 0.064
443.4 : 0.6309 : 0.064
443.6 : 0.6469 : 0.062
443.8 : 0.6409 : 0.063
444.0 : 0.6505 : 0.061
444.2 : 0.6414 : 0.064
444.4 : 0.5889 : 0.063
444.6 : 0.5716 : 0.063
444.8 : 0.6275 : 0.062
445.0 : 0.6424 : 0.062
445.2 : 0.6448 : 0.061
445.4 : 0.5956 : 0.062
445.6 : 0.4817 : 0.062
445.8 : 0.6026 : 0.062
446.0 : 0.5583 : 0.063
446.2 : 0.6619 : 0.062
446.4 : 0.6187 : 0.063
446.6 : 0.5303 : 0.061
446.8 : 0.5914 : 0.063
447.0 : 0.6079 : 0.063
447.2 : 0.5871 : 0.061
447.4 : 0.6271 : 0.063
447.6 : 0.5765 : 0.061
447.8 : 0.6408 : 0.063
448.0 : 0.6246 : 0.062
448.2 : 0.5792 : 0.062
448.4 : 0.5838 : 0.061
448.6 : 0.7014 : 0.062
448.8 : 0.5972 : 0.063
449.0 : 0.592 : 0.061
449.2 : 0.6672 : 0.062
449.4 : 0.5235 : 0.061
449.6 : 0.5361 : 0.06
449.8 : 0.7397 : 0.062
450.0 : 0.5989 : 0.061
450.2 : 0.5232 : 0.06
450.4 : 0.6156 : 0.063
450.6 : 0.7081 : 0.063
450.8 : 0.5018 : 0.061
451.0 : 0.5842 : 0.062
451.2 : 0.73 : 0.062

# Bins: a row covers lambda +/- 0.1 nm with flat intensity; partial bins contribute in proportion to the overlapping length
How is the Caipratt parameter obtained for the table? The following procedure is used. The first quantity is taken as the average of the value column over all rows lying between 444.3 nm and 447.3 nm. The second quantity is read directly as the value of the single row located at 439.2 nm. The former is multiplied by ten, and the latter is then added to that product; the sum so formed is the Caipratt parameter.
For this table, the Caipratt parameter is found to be 6.50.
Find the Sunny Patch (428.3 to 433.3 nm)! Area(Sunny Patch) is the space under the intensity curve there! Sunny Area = 2.71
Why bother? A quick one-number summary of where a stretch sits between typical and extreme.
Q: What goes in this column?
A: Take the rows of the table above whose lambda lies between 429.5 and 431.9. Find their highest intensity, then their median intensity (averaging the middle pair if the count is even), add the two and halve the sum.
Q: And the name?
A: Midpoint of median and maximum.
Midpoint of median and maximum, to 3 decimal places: 0.563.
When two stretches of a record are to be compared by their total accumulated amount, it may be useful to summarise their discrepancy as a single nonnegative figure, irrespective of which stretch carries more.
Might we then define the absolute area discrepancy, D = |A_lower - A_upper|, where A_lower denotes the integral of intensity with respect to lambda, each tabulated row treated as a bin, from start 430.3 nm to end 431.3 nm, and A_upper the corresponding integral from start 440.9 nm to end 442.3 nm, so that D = 0.28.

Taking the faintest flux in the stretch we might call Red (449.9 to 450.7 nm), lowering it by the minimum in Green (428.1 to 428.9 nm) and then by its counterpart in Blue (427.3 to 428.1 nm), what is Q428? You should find -0.46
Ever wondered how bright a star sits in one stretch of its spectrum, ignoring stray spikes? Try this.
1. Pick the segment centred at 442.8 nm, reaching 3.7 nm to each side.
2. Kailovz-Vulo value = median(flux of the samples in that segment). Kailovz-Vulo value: 0.60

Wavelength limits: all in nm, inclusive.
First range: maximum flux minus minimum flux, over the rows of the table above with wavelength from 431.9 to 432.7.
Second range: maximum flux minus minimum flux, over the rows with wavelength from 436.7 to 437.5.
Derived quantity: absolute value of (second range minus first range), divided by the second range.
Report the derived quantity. 1.1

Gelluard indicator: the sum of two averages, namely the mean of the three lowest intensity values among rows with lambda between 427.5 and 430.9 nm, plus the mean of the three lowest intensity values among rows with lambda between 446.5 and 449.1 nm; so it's 1.00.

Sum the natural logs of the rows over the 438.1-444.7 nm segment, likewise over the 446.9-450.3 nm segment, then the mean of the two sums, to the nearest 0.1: -13.2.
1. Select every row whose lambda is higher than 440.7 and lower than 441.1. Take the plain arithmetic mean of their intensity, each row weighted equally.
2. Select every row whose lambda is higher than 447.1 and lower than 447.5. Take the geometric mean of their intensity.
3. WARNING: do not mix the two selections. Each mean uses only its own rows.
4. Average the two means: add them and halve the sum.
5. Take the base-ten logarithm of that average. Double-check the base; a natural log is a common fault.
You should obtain -0.230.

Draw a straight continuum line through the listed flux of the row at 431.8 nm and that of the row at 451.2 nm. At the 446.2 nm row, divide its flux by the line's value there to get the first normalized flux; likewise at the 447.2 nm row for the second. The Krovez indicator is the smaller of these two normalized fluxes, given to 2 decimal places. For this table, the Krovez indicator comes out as 0.84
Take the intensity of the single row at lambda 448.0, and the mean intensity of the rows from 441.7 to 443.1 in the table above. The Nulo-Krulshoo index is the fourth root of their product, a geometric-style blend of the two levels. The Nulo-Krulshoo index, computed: 0.782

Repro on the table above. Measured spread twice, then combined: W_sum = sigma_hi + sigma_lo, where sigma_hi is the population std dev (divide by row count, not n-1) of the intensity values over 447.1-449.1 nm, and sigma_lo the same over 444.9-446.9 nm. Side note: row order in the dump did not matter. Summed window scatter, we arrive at 0.090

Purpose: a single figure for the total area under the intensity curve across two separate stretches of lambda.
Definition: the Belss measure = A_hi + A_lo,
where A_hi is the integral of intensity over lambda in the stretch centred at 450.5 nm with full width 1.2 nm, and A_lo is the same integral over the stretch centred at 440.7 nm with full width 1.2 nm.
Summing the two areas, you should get 1.42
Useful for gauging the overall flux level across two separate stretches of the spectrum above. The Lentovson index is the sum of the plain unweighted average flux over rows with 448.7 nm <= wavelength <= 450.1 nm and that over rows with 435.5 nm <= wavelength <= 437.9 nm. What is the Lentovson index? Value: 1.166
